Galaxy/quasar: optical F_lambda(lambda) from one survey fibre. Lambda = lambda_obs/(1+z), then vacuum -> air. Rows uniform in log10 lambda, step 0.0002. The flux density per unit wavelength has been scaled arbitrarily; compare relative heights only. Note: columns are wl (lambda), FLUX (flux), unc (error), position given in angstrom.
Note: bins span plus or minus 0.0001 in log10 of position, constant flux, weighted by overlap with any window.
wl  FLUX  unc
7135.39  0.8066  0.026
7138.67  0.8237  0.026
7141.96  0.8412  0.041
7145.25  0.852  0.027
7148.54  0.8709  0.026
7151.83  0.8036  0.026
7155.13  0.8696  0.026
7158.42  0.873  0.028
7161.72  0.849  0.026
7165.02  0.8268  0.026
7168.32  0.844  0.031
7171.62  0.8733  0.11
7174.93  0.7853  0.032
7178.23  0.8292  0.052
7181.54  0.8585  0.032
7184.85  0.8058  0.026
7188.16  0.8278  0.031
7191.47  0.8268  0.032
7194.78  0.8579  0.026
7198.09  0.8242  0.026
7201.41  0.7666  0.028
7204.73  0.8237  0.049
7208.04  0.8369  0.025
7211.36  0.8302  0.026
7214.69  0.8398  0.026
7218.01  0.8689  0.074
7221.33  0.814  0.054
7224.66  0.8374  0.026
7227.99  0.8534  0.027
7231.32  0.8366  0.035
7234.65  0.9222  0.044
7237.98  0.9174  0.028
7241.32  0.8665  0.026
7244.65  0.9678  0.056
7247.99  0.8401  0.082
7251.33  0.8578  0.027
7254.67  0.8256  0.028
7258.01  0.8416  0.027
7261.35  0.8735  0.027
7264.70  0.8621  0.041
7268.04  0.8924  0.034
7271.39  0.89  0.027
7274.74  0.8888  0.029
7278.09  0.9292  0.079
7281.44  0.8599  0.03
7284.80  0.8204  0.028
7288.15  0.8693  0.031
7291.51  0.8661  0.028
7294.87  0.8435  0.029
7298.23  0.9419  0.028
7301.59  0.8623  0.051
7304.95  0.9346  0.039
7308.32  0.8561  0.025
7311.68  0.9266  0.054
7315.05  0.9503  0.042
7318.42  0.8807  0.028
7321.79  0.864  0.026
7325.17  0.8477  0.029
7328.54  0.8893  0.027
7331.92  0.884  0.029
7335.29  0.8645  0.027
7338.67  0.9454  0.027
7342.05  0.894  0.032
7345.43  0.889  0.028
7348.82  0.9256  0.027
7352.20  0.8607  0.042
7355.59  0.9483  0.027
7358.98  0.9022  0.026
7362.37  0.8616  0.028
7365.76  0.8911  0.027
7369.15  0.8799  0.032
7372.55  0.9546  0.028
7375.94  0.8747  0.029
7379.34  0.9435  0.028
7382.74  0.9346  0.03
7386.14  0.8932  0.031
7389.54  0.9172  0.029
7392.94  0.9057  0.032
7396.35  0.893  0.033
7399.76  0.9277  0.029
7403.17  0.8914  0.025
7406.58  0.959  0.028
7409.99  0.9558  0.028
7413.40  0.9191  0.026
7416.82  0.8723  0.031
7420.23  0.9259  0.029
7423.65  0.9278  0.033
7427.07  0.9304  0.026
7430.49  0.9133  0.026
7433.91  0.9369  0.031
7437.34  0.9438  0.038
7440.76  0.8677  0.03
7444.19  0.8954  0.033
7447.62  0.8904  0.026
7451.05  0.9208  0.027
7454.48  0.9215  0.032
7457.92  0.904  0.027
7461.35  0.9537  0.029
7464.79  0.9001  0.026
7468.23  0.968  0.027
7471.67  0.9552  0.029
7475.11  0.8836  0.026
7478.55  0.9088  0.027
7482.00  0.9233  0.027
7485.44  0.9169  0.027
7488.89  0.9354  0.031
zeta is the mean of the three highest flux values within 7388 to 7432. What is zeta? 0.948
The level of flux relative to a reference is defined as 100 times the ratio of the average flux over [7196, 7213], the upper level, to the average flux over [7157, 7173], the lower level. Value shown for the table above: 96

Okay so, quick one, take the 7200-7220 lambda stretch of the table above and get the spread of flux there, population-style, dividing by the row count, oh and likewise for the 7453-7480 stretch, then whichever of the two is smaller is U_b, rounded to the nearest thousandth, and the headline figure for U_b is 0.029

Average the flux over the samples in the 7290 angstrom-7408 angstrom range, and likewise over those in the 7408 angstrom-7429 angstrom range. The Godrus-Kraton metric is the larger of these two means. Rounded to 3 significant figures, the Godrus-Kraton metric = 0.922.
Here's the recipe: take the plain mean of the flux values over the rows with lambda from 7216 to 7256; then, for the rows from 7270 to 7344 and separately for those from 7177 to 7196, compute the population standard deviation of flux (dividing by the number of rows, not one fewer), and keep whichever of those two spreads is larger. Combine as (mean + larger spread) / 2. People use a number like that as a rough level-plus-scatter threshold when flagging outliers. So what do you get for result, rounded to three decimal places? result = 0.452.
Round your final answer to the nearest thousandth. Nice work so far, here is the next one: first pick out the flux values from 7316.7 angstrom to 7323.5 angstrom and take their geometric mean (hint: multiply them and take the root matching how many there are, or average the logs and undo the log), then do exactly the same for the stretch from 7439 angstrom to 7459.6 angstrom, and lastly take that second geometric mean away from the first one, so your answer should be -0.027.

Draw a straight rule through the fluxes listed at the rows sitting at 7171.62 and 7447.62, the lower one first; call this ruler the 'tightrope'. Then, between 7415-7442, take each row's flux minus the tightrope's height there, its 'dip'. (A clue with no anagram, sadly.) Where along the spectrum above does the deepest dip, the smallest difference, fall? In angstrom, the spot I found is 7440.76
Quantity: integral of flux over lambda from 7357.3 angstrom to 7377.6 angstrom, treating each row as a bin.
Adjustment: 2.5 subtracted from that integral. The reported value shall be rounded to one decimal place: 15.7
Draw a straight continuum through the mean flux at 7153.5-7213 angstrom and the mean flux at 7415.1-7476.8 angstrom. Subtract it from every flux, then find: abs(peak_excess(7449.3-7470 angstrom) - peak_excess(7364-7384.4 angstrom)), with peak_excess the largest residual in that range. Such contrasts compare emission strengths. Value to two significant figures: 0.017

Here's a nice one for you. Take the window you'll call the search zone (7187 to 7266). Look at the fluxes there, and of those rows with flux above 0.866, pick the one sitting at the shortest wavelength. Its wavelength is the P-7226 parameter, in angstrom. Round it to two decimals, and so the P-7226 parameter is 7218.01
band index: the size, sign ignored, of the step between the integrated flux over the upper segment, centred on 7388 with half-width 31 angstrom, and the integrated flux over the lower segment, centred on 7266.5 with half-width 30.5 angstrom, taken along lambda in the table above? 3.1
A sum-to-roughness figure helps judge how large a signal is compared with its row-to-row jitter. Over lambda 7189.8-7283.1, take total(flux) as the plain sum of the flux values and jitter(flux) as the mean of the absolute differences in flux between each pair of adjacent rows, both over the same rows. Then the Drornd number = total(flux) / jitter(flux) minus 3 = 665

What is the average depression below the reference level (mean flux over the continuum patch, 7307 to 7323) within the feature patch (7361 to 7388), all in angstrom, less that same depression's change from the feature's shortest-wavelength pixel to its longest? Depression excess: 0.02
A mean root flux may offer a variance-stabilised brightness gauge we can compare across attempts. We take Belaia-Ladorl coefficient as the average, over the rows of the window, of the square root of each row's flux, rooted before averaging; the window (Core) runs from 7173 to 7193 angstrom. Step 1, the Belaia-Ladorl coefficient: 0.907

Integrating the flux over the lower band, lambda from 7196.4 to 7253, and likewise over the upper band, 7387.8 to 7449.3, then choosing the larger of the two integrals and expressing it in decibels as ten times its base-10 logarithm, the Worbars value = 17.5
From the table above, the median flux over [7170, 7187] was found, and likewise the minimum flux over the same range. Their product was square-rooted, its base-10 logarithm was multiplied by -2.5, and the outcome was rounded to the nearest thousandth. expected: 0.233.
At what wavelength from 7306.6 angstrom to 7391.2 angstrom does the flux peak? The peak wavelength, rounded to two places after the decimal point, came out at 7372.55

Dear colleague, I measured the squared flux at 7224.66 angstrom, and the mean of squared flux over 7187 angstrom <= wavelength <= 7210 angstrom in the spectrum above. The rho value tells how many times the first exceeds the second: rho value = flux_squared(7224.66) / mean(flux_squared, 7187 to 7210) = 1.03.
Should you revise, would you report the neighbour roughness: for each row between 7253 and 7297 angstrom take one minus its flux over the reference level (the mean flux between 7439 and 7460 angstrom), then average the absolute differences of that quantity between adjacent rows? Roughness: 0.029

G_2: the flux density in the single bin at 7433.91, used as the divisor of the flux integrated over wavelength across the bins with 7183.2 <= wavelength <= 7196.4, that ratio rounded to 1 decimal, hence 11.7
